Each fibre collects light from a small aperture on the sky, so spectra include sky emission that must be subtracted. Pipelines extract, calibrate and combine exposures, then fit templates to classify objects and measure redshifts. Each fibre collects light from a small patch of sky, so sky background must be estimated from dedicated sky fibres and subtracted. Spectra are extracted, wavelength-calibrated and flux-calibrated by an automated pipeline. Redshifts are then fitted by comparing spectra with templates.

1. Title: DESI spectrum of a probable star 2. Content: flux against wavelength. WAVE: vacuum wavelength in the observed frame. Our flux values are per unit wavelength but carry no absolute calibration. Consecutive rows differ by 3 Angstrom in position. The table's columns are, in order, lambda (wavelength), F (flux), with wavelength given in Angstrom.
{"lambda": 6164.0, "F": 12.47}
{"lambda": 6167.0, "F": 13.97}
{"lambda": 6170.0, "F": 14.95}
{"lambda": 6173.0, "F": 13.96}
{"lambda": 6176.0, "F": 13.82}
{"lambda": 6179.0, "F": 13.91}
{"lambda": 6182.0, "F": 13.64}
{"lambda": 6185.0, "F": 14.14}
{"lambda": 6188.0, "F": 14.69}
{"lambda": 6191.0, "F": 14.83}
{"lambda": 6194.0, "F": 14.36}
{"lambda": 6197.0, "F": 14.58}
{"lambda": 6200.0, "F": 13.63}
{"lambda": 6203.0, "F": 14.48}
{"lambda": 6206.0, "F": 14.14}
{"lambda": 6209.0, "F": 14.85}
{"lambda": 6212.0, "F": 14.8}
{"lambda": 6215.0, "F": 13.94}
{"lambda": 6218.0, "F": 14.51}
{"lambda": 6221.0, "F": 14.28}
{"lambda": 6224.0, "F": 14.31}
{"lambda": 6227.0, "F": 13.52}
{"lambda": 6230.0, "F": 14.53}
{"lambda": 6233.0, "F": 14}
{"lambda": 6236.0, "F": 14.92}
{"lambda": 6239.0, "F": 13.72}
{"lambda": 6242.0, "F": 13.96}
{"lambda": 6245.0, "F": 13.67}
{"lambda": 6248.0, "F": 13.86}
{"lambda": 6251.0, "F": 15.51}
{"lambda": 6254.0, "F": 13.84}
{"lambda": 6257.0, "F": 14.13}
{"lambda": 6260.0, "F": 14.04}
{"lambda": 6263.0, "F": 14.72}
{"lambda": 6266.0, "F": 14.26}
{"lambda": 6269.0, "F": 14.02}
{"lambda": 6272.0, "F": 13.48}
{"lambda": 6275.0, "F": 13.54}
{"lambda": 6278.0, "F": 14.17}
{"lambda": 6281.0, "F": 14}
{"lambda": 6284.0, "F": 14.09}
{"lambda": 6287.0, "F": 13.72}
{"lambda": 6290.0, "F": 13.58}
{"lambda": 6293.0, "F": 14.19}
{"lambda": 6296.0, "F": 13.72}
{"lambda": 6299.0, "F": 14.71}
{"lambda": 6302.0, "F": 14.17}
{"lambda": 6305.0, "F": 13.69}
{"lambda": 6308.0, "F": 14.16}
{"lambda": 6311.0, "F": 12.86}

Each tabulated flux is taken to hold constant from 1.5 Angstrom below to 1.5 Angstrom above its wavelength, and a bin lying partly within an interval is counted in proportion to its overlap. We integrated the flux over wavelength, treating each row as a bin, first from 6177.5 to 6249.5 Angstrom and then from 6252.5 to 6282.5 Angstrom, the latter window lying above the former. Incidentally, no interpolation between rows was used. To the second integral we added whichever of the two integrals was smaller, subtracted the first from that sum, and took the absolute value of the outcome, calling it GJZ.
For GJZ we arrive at 183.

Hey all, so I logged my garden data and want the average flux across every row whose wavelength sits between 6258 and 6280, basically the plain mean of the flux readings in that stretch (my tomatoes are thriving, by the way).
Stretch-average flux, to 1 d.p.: 14.0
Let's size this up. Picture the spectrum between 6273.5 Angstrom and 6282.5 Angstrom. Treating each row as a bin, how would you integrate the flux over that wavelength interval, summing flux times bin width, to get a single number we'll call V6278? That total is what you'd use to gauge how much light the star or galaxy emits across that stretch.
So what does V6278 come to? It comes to 125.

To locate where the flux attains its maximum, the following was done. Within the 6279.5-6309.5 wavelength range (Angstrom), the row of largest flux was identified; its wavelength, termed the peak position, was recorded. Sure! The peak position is 6299.0 Angstrom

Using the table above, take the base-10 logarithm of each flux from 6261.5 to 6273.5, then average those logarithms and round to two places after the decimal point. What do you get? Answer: 1.15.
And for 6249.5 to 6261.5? 1.16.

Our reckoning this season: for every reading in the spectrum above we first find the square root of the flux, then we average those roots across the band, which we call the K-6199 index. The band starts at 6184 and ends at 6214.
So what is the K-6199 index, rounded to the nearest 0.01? 3.80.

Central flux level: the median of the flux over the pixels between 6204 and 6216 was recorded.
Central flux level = 14.47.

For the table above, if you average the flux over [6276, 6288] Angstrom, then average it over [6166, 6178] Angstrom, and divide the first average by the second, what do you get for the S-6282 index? 0.99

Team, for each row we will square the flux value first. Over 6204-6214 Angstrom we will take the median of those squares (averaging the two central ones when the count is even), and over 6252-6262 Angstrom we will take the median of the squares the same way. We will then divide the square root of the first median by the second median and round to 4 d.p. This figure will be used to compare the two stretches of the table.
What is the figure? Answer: 0.0751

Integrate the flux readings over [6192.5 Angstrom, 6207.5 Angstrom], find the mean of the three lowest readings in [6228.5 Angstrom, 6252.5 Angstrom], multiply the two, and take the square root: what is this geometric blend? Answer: 54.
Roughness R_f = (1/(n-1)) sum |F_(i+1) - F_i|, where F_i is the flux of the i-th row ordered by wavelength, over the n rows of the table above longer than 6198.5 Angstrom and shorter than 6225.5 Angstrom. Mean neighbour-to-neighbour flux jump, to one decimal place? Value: 0.5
